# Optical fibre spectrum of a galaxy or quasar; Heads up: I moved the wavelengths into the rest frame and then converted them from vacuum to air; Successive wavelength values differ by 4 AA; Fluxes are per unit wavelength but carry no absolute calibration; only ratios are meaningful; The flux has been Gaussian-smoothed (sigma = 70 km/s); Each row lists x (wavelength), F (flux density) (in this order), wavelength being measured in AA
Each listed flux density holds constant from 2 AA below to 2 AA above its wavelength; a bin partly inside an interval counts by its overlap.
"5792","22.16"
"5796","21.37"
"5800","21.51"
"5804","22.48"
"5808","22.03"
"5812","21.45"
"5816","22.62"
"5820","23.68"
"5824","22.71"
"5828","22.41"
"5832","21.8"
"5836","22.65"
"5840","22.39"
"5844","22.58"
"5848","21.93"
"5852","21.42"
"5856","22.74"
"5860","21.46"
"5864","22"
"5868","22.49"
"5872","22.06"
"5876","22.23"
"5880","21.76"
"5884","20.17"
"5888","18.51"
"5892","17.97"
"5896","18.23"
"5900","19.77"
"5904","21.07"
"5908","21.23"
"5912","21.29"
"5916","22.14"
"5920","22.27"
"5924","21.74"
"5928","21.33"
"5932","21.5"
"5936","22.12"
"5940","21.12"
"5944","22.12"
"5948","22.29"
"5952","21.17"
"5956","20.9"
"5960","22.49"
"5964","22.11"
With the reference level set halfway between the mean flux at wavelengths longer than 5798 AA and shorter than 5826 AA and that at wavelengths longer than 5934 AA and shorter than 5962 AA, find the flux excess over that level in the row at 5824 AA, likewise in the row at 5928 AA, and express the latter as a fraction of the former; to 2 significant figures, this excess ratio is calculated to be -1.1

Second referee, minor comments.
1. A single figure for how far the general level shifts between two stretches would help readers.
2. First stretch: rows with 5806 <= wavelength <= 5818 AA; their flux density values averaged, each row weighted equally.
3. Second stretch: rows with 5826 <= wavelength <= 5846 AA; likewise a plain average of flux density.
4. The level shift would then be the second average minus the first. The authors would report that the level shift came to 0.3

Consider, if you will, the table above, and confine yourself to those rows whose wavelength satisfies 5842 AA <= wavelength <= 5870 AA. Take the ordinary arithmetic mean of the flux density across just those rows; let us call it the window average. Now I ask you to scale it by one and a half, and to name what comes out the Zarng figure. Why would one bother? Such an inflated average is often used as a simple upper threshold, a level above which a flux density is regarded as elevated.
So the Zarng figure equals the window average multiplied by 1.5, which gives 33.1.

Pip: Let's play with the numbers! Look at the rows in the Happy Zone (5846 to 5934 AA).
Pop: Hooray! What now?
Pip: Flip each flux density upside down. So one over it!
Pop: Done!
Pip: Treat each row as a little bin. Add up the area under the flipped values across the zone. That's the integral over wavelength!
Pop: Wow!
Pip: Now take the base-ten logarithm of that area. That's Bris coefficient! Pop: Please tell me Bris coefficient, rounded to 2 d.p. 0.62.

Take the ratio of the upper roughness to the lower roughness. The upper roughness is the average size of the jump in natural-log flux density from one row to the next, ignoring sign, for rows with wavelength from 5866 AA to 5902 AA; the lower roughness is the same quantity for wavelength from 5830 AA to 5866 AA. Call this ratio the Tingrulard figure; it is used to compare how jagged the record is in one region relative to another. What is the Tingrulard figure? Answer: 1.3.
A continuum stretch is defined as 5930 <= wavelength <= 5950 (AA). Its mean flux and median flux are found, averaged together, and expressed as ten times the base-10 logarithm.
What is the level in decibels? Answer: 13.4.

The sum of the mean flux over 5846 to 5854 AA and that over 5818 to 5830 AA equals 44.6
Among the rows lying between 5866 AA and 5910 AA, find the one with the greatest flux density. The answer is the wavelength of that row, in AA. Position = 5868 AA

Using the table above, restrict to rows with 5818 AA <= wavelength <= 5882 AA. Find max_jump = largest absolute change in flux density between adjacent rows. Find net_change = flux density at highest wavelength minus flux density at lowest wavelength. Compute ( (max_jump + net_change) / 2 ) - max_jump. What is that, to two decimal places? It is -1.62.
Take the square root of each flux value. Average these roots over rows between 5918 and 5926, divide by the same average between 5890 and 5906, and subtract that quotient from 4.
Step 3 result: 2.93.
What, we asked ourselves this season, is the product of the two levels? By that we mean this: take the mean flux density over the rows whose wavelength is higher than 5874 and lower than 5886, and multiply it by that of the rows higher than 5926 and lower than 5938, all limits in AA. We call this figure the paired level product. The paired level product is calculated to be 463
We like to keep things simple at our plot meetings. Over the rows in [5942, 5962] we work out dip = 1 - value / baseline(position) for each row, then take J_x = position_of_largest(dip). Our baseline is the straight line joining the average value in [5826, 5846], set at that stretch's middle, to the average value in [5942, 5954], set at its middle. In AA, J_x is 5956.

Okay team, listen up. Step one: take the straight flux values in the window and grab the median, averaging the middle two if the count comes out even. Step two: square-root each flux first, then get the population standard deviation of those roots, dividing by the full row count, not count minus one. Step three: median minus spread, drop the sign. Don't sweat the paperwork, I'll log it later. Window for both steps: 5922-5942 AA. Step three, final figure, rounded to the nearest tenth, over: 21.5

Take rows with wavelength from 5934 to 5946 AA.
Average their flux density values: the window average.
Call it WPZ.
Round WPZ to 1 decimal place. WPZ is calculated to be 21.8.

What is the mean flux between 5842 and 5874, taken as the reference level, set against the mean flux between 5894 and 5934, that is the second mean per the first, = 0.953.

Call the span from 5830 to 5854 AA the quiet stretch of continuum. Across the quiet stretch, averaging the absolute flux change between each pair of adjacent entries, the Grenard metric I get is 0.49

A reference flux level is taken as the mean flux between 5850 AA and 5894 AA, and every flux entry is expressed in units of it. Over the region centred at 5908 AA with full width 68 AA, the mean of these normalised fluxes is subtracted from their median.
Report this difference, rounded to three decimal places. 0.021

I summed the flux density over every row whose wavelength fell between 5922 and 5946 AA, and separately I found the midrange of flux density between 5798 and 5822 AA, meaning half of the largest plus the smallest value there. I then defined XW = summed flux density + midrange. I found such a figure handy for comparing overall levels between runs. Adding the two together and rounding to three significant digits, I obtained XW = 152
